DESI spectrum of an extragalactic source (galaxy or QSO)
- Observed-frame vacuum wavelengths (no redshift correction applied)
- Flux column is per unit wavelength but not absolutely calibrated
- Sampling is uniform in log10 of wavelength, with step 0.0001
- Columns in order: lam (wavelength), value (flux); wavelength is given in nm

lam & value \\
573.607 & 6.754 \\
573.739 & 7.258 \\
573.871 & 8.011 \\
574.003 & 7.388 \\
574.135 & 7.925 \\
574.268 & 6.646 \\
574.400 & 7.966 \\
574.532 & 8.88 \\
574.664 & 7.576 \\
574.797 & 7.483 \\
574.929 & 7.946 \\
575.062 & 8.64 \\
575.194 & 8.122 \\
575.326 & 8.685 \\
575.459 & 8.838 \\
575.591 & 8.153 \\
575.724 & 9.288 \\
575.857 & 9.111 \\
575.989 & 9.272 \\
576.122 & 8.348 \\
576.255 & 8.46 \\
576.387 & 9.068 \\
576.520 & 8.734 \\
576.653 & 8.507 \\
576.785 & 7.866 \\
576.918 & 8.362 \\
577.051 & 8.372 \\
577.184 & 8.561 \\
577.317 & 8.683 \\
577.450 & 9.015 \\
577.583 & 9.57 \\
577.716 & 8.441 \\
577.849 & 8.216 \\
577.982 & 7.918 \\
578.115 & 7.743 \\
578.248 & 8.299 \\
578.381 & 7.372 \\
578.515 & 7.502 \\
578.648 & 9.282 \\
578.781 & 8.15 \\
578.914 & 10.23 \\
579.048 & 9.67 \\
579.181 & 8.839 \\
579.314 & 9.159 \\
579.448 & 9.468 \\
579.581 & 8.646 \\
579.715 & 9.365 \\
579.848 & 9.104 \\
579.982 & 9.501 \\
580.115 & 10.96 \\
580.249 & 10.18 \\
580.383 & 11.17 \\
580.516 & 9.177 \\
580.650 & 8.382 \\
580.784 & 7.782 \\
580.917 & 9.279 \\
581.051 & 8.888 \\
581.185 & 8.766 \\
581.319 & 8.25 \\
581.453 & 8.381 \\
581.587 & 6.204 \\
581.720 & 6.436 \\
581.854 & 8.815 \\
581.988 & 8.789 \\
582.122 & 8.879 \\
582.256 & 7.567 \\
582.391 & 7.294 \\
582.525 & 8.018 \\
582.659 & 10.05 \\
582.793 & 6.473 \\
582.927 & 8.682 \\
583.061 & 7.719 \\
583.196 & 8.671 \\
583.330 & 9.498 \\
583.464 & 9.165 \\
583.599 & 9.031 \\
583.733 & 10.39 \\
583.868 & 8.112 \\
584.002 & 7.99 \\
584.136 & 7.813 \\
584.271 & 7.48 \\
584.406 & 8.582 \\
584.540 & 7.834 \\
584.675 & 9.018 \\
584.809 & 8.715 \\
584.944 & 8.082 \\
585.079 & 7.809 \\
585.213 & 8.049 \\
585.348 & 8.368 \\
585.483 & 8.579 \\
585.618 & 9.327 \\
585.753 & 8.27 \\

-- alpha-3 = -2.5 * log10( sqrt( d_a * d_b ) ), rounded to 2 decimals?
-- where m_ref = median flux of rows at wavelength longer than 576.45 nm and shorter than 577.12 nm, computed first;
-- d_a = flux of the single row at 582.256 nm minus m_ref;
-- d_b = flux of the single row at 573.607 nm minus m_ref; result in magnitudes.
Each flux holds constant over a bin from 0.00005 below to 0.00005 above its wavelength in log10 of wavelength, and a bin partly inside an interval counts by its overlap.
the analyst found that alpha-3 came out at -0.14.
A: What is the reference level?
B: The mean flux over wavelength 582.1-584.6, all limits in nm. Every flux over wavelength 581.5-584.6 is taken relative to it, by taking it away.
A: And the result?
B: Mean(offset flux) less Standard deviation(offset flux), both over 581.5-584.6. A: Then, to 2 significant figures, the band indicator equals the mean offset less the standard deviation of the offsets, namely -1.2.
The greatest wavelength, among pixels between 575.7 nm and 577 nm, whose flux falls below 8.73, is 576.918 nm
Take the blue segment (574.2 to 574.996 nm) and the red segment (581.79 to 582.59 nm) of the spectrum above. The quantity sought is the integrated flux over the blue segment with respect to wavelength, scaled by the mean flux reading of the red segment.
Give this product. 51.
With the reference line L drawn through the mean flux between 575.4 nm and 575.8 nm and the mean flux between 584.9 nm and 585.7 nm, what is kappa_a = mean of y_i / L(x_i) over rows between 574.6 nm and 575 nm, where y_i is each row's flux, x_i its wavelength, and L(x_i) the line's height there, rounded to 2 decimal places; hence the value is 0.87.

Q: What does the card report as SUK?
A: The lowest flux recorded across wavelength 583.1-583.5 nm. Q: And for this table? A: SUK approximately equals 8.671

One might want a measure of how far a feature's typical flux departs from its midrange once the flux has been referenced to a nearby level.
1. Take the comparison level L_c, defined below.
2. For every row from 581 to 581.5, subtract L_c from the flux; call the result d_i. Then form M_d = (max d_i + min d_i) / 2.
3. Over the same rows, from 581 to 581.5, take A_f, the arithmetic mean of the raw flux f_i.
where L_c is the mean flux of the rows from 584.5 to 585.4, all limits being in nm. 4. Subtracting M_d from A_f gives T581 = 8.27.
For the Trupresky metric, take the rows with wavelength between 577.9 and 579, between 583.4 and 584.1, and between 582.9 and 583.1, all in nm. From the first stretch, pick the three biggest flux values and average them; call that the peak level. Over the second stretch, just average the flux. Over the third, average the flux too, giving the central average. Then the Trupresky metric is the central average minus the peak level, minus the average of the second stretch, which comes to -10.0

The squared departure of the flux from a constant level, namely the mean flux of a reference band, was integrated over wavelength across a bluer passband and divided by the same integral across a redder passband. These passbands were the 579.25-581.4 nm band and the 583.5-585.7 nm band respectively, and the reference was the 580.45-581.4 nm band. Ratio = 2.1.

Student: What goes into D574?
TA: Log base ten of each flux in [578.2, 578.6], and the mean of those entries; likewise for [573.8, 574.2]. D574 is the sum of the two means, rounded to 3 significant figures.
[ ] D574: 1.78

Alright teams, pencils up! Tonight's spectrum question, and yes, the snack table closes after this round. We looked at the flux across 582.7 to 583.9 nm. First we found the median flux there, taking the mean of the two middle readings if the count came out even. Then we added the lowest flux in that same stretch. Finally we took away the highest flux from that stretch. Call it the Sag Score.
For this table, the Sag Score 4.8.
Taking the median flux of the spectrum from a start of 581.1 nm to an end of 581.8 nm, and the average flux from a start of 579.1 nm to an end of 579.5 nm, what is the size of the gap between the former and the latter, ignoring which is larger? 0.9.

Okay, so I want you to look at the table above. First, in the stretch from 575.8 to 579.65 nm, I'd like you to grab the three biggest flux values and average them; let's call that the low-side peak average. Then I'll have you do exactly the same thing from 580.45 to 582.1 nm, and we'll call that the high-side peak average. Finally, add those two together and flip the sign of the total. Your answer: -18.9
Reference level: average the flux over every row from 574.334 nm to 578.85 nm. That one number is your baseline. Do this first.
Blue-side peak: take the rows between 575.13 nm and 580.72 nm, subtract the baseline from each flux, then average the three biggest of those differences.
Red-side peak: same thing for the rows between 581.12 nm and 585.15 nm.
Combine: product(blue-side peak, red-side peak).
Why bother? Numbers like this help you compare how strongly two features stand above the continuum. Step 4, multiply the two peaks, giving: 3.7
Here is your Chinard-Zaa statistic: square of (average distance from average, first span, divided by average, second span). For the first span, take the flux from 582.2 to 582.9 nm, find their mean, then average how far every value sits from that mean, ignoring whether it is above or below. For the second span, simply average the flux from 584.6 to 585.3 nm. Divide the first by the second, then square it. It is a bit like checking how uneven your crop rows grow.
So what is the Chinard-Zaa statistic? 0.012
